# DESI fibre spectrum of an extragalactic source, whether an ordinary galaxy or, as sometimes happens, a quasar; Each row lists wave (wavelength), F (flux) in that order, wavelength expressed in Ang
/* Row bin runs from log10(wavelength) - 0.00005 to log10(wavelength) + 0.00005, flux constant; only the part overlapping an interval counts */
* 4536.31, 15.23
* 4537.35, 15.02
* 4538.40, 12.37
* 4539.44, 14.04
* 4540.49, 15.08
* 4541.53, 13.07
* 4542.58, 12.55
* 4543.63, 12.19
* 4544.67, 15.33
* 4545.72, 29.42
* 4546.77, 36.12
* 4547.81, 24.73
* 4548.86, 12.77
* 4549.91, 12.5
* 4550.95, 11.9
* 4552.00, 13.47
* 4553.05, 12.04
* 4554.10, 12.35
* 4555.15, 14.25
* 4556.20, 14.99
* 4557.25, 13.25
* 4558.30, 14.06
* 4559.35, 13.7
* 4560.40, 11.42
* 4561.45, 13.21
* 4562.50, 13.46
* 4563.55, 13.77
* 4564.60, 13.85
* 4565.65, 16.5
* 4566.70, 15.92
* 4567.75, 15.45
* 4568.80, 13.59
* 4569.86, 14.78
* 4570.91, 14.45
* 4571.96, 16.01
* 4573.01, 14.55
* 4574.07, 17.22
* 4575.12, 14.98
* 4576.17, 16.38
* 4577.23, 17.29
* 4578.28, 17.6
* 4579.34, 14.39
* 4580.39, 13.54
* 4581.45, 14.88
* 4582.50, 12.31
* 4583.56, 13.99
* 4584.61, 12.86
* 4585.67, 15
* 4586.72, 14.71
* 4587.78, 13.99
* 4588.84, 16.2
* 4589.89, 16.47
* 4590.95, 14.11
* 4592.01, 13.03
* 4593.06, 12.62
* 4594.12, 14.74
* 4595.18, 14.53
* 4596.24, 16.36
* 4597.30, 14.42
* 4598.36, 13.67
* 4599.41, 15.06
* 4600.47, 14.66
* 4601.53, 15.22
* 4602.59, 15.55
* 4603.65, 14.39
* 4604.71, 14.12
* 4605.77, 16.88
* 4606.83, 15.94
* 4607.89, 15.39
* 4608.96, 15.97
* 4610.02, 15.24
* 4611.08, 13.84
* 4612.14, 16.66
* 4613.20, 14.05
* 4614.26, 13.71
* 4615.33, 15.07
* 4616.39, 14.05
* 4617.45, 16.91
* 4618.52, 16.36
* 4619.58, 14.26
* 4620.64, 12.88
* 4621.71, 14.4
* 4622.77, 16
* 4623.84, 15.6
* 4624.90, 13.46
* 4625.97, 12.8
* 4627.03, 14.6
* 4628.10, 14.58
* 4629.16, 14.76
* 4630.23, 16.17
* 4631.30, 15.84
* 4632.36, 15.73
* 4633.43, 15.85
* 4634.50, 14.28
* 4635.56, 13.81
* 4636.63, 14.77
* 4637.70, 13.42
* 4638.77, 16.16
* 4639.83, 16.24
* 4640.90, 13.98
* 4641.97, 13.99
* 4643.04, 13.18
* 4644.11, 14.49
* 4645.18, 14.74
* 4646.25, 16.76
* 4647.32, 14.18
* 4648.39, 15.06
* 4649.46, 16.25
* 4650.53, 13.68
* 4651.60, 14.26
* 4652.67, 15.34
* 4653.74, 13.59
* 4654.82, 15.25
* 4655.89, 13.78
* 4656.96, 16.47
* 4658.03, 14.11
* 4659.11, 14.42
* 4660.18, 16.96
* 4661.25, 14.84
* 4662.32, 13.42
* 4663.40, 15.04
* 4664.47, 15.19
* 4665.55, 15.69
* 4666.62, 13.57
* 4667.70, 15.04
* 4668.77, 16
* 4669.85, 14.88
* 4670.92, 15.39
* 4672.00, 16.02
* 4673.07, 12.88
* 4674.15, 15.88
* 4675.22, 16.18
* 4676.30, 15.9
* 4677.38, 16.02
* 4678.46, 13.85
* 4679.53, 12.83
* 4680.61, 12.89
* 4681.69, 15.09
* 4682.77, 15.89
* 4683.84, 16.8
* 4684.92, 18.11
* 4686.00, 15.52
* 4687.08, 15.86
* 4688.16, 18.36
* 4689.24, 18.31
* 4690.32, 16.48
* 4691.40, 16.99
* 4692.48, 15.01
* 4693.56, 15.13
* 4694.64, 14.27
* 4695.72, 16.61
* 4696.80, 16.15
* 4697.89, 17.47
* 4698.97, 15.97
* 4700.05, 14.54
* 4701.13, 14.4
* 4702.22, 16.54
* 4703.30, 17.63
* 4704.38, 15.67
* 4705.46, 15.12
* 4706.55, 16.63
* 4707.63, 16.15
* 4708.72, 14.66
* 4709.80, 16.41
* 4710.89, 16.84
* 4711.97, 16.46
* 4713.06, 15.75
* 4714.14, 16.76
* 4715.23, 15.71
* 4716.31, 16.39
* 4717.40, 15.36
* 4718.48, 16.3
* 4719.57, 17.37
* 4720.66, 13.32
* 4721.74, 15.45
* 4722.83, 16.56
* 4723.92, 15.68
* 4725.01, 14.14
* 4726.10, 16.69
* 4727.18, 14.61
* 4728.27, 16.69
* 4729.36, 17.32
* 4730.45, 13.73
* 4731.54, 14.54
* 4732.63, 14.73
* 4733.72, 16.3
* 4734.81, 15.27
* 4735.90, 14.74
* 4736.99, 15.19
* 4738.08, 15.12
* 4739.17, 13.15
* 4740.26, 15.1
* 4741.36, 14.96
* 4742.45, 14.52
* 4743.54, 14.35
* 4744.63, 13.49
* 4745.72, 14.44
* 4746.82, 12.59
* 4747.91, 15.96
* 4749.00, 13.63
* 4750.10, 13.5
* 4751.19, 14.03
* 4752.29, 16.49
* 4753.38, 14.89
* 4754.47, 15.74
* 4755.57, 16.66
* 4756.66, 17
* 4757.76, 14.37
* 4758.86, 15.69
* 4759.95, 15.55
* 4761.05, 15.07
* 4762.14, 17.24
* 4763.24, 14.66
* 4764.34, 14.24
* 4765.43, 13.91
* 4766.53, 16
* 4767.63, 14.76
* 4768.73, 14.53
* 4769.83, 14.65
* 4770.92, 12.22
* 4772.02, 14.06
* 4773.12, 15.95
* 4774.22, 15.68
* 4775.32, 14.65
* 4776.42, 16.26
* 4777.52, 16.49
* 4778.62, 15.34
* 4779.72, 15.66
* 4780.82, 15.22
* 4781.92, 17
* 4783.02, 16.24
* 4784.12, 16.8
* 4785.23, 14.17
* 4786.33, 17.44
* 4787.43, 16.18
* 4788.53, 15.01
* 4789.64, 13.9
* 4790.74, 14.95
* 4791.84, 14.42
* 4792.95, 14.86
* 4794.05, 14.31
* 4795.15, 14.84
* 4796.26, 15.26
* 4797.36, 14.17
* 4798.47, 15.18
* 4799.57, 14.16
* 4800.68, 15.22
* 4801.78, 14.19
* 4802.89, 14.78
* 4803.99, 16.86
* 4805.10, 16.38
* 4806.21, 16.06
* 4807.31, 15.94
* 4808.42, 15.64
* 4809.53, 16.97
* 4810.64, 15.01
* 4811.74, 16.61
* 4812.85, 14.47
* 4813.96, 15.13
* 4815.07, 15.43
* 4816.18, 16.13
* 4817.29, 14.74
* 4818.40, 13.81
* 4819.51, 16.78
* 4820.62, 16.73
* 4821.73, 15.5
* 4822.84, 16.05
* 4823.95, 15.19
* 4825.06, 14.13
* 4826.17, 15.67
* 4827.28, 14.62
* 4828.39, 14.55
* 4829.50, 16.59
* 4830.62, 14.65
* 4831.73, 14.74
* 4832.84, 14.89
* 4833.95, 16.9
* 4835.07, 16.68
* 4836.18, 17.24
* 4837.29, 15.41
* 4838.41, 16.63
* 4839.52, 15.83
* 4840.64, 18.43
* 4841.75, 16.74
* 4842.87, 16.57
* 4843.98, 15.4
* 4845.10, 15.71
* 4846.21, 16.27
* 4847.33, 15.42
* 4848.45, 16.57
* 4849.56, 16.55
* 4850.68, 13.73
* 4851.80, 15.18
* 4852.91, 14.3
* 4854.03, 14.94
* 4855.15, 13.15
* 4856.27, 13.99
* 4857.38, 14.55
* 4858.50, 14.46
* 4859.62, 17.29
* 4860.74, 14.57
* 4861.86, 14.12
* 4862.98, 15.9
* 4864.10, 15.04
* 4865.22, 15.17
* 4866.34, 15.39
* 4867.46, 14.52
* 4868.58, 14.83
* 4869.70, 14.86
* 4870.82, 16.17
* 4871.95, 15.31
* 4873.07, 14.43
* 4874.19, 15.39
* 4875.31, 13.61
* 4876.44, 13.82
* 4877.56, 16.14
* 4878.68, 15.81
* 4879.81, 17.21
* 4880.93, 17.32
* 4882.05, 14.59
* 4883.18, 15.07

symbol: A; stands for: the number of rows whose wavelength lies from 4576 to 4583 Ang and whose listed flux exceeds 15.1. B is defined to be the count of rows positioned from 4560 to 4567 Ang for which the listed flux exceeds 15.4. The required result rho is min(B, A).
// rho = 2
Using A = 3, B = 2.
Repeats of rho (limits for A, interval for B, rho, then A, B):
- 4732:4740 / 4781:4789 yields 4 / 4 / 5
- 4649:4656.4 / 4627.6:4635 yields 3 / 3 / 4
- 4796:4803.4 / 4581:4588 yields 0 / 3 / 0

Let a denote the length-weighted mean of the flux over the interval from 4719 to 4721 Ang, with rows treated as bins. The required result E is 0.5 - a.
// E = -15.0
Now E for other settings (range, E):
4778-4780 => -15.0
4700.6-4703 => -15.2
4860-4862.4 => -14.1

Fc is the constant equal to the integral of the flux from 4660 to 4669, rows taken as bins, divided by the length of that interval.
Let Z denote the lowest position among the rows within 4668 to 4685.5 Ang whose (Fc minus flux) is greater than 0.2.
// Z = 4673.07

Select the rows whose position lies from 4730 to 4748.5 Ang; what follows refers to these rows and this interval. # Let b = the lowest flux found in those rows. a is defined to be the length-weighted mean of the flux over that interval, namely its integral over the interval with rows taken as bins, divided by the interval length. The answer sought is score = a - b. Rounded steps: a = 14.6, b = 12.59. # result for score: 2.0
